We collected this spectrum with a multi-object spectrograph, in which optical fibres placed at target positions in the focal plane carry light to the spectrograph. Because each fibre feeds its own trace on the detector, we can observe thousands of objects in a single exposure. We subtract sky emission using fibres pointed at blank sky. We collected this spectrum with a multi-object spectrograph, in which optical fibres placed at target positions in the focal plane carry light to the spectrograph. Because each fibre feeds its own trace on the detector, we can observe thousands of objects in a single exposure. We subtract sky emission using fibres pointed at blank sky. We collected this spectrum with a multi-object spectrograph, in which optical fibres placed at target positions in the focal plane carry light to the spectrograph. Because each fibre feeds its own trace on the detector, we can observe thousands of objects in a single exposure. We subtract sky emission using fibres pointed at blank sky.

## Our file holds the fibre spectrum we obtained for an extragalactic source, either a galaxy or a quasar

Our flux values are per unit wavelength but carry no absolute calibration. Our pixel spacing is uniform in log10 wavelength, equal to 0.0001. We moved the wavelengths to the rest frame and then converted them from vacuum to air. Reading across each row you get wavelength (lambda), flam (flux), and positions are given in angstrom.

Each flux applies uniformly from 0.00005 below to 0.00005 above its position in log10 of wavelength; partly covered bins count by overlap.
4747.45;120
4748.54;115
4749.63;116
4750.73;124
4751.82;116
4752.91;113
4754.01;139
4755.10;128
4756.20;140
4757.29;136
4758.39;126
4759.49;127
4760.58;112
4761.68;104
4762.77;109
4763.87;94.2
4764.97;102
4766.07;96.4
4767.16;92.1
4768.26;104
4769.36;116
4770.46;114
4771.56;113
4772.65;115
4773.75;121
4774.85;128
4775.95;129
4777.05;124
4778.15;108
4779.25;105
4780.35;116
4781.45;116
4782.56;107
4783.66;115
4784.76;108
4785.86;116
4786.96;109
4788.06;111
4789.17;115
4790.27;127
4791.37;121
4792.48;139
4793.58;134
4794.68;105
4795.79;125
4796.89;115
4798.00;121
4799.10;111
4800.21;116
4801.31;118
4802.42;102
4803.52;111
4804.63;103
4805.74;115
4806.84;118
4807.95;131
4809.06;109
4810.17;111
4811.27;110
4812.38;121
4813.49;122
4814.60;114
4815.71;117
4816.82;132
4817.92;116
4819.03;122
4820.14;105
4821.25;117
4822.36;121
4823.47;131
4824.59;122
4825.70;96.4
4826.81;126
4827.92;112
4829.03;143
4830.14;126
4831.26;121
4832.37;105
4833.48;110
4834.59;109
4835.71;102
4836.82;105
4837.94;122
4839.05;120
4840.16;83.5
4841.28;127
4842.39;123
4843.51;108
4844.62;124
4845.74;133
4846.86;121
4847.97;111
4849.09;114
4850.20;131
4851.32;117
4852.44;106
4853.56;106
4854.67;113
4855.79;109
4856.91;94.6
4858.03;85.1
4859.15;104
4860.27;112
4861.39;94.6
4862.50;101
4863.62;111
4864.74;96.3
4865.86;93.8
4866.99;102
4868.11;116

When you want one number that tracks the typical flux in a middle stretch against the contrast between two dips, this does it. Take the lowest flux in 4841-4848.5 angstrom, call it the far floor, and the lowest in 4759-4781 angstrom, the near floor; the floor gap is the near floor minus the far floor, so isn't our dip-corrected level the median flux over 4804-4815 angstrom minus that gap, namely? 130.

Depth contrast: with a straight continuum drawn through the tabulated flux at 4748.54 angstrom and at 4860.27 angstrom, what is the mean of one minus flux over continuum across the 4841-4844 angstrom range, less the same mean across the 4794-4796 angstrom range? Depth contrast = -0.05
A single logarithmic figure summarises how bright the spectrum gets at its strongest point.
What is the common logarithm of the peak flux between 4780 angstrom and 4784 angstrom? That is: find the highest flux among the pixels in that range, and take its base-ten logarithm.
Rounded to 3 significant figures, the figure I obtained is 2.06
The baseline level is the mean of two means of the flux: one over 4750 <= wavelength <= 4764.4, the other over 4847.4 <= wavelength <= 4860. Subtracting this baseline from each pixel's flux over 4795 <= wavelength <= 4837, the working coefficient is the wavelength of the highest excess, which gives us 4829.03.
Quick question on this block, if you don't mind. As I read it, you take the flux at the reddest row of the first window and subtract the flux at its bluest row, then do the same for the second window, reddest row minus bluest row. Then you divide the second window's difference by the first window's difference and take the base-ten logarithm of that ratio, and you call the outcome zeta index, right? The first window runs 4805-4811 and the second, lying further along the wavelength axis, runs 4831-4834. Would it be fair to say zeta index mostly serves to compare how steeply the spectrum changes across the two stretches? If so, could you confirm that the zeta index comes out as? 0.4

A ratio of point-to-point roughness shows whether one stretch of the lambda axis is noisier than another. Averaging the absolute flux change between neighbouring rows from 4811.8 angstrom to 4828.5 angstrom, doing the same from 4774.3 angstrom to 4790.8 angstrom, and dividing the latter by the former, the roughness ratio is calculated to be 0.5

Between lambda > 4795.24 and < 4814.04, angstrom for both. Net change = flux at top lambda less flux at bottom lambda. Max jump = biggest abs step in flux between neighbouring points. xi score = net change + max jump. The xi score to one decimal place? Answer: 19.0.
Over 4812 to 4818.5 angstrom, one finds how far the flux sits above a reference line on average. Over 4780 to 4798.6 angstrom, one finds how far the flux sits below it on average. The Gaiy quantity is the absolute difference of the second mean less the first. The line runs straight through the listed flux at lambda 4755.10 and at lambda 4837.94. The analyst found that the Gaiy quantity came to 11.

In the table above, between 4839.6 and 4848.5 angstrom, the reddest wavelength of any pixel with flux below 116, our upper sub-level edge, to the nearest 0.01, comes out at 4847.97 angstrom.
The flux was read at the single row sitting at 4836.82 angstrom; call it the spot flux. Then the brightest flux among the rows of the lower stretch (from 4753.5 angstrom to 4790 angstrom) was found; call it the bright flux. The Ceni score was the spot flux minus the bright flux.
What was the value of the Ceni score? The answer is -35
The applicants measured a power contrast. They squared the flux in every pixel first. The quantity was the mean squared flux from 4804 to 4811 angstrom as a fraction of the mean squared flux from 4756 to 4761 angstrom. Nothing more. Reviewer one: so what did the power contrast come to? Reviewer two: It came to 0.80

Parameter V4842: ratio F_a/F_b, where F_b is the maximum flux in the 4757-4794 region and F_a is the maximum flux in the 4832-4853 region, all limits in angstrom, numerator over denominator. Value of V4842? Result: 0.96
